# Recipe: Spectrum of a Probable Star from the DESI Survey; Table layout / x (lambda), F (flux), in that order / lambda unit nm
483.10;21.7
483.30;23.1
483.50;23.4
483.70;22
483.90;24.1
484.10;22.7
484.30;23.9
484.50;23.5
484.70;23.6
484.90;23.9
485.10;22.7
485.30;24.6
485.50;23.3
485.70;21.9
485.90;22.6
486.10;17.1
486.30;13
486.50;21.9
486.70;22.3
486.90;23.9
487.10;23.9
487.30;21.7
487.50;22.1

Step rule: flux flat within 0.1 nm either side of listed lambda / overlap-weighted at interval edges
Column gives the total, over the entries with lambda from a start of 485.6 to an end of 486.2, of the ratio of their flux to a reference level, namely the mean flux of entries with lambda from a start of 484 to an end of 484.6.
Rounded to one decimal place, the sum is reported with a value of 2.6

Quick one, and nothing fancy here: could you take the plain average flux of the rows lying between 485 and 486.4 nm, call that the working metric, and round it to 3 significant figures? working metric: 20.7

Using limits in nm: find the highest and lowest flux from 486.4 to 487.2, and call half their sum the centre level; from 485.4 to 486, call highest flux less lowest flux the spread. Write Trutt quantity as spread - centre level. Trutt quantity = -21.5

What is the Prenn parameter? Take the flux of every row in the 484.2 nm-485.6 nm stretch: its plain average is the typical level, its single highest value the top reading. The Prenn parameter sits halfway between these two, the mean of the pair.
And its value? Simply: 24.12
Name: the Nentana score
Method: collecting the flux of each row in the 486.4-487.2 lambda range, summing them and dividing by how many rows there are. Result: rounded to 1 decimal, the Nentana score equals 23.0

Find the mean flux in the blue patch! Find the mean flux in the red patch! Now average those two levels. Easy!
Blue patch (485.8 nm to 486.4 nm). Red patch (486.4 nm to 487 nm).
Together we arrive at 20.1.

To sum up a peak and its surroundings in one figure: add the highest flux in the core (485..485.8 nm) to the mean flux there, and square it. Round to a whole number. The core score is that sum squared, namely 2278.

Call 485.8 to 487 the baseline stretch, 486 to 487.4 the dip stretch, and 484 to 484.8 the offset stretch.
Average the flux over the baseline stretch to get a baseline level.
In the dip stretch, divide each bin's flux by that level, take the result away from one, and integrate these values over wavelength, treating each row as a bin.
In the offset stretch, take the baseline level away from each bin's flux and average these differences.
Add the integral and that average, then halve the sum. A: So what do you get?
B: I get 1.63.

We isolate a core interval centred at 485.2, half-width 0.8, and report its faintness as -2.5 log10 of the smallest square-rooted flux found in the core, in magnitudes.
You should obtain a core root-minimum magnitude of -1.68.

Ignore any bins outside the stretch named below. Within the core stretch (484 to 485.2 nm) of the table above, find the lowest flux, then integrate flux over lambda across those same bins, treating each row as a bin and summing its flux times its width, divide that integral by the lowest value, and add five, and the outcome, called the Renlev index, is 6.24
